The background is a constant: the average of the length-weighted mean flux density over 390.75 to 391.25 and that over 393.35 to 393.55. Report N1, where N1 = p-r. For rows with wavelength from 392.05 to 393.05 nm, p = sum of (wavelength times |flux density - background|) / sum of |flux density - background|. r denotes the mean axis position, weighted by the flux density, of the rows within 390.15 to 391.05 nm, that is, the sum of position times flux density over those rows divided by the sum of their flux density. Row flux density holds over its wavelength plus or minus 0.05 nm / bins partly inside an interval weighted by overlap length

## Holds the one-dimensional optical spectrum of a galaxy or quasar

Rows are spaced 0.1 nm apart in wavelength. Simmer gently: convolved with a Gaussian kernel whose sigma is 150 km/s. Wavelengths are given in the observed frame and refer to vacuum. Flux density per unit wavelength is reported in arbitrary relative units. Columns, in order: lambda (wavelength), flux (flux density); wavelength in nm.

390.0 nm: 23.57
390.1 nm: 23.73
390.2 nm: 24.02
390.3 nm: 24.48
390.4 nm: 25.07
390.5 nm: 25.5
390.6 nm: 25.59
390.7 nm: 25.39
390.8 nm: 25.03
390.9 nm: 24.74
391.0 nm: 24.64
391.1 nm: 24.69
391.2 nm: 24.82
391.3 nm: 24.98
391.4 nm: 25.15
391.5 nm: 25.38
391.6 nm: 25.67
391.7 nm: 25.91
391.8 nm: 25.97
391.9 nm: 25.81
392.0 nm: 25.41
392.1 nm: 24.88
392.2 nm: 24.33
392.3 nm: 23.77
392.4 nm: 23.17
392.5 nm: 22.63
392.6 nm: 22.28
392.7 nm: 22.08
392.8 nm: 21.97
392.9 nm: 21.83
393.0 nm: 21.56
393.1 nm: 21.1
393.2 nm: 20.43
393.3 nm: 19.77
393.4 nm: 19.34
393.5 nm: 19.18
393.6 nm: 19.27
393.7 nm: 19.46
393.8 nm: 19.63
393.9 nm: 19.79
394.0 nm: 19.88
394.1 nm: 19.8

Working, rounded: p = 392.30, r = 390.60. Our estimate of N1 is 1.70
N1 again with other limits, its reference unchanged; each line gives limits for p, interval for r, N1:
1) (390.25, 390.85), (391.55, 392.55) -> -1.48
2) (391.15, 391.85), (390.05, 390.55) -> 1.22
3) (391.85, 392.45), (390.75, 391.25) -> 1.09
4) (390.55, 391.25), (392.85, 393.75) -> -2.41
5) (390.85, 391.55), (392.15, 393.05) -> -1.37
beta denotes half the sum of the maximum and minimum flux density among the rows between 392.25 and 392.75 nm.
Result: 22.9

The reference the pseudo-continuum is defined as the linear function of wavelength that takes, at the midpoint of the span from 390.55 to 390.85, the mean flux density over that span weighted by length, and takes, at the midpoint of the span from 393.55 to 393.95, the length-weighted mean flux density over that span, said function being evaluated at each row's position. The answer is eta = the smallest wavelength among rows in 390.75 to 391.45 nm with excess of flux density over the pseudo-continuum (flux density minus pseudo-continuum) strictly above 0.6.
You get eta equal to 391.3 nm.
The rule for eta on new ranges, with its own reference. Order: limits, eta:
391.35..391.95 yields 391.4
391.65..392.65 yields 391.7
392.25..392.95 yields 392.3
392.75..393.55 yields 392.8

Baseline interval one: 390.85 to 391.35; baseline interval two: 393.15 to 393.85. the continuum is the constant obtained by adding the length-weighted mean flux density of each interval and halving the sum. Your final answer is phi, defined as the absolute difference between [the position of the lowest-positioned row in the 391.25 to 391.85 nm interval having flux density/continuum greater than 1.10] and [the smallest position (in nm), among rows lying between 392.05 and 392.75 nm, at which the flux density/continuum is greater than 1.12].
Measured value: 0.80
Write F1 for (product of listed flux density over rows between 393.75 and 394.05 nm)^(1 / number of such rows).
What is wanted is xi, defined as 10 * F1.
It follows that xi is 198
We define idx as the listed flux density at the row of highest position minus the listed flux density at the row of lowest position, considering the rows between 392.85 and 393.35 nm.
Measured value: -2.06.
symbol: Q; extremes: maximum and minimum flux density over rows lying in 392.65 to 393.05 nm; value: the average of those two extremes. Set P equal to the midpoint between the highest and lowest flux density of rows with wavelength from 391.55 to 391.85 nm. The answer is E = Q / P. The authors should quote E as 0.85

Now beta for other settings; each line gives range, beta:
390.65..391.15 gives 25.0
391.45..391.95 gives 25.7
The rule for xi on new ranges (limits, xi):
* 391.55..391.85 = 258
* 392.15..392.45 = 238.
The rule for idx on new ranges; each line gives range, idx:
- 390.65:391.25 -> -0.57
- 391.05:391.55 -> 0.69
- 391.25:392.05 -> 0.43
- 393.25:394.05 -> 0.11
